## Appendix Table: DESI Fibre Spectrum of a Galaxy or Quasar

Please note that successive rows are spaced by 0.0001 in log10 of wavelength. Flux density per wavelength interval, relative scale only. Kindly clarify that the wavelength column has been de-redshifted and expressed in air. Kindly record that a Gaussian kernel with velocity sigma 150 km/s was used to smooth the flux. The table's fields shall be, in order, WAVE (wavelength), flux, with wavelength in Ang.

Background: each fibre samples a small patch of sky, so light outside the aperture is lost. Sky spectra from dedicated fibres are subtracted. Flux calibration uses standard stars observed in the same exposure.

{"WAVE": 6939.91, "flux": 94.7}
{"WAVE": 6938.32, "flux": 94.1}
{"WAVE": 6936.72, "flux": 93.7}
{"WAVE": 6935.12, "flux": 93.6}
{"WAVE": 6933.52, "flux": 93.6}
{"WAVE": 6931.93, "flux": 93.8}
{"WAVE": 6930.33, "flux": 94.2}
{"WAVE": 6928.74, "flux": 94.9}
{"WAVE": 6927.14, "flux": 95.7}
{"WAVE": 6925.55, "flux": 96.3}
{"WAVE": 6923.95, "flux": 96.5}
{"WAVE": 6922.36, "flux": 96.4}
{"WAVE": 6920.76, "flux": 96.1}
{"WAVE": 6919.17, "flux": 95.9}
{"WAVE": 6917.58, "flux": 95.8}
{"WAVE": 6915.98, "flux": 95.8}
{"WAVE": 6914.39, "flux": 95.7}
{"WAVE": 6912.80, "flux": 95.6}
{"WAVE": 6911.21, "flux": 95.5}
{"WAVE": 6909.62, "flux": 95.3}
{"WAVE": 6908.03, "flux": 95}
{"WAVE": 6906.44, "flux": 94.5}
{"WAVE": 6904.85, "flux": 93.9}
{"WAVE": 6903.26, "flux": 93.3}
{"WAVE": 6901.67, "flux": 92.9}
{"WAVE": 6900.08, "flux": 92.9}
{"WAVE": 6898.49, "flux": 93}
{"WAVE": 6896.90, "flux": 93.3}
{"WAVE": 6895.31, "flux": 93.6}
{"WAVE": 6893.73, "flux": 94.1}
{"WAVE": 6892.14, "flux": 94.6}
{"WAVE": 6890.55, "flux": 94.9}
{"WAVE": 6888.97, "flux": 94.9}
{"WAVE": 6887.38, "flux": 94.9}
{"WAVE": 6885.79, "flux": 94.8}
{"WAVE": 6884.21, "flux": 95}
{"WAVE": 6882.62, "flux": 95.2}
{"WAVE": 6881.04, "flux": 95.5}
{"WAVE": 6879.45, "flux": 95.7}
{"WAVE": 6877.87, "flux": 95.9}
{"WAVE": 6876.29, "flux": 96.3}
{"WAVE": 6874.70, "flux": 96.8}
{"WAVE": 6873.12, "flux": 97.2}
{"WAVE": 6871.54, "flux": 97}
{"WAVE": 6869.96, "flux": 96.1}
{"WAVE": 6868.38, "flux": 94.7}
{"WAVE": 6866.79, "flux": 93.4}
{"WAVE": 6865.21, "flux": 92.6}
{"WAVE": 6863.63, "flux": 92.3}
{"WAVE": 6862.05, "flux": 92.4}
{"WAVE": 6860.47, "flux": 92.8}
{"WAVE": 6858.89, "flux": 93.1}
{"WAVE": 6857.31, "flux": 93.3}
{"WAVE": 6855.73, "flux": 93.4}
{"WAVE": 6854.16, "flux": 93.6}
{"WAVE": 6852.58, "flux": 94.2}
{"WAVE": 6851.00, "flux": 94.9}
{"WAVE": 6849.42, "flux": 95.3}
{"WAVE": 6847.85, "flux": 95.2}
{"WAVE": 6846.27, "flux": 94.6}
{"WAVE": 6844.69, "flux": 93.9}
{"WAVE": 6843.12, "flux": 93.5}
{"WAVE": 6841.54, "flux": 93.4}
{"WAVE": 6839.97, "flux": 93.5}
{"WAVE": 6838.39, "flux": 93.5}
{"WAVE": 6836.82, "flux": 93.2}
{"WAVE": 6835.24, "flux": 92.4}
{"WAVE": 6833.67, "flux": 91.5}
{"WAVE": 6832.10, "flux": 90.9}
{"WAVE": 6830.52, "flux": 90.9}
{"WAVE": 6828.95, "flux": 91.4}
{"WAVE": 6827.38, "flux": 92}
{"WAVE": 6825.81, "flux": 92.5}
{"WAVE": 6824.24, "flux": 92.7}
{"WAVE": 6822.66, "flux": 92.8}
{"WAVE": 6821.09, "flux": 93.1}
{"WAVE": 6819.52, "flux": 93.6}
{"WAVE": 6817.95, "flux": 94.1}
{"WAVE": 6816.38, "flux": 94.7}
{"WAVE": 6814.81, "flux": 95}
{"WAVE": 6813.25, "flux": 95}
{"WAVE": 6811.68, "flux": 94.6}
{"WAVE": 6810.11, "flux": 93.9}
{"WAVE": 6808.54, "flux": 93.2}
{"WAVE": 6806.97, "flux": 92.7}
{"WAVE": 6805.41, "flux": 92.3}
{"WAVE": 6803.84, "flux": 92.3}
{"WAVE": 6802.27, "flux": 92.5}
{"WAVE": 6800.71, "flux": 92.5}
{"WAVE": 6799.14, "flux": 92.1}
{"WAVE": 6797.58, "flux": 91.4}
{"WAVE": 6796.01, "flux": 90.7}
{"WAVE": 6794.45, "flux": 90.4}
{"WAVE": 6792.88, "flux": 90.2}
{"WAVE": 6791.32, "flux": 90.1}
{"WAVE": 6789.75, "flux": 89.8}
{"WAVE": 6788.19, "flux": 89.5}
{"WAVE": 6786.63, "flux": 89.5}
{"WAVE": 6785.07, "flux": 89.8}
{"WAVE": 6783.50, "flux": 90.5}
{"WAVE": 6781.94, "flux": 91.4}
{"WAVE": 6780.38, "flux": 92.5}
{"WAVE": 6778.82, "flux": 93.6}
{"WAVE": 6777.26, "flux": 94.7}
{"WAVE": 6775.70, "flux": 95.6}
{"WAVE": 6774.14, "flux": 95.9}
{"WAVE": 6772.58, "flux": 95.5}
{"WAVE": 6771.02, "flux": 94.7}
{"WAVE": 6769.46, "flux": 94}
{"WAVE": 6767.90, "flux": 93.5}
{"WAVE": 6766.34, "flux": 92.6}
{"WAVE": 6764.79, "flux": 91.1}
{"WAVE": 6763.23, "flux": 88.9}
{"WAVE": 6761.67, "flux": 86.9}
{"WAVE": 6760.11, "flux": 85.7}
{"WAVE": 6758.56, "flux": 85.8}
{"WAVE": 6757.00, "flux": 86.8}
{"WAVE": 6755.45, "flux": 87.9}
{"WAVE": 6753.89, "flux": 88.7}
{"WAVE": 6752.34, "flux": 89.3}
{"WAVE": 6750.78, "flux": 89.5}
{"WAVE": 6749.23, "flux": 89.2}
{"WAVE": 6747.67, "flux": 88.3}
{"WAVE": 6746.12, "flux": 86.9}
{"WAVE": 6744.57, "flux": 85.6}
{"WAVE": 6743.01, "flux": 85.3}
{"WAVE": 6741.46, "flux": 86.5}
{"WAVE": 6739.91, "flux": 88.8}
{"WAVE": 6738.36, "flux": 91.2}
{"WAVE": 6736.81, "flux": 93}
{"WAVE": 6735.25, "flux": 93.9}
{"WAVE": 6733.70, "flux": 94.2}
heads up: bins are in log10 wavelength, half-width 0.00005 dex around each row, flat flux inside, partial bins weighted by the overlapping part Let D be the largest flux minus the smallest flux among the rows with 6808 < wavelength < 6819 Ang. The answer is 1.80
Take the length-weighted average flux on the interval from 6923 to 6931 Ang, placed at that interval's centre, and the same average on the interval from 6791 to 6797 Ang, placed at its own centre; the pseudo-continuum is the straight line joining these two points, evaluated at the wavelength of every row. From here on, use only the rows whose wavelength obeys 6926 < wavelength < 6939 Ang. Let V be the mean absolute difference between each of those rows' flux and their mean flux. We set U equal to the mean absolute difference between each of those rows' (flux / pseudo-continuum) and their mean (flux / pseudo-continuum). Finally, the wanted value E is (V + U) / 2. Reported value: 0.28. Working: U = 0.007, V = 0.55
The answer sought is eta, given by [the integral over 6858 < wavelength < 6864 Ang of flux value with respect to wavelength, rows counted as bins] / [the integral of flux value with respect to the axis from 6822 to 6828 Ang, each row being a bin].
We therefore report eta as 1.00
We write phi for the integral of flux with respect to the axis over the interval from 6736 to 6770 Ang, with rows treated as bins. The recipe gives 3021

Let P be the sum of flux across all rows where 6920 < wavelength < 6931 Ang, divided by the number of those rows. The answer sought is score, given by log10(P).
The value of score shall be 1.98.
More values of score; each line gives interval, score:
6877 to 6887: 1.98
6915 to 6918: 1.98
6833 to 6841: 1.97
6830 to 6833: 1.96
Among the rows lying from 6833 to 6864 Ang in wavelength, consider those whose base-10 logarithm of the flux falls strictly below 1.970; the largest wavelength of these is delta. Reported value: 6863.63 Ang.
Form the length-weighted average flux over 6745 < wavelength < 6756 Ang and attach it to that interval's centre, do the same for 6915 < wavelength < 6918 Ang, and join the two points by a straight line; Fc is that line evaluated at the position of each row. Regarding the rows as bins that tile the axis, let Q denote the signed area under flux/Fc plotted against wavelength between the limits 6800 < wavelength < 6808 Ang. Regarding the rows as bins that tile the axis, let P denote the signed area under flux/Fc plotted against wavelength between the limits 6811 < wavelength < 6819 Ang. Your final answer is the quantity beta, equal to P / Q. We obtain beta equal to 1.02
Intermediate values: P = 8.3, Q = 8.15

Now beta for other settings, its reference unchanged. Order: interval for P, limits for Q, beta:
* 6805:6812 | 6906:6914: 0.90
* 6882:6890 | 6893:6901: 1.02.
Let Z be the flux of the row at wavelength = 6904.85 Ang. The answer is 93.9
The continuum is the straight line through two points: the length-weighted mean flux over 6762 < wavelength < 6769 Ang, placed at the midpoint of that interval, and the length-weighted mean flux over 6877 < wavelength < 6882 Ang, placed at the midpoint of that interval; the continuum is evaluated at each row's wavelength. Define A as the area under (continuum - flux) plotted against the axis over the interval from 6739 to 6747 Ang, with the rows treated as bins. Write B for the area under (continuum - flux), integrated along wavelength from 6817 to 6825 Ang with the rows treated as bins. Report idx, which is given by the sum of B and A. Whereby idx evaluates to 32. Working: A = 30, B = 2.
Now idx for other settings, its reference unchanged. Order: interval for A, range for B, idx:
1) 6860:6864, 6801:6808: 13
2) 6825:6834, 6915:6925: 34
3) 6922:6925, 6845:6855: 4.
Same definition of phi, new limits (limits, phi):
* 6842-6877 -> 3303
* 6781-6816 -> 3214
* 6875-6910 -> 3308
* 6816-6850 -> 3165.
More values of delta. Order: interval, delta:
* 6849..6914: 6903.26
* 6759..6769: 6766.34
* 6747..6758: 6757.00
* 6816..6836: 6835.24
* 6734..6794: 6792.88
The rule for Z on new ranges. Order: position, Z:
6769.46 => 94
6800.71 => 92.5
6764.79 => 91.1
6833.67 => 91.5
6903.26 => 93.3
